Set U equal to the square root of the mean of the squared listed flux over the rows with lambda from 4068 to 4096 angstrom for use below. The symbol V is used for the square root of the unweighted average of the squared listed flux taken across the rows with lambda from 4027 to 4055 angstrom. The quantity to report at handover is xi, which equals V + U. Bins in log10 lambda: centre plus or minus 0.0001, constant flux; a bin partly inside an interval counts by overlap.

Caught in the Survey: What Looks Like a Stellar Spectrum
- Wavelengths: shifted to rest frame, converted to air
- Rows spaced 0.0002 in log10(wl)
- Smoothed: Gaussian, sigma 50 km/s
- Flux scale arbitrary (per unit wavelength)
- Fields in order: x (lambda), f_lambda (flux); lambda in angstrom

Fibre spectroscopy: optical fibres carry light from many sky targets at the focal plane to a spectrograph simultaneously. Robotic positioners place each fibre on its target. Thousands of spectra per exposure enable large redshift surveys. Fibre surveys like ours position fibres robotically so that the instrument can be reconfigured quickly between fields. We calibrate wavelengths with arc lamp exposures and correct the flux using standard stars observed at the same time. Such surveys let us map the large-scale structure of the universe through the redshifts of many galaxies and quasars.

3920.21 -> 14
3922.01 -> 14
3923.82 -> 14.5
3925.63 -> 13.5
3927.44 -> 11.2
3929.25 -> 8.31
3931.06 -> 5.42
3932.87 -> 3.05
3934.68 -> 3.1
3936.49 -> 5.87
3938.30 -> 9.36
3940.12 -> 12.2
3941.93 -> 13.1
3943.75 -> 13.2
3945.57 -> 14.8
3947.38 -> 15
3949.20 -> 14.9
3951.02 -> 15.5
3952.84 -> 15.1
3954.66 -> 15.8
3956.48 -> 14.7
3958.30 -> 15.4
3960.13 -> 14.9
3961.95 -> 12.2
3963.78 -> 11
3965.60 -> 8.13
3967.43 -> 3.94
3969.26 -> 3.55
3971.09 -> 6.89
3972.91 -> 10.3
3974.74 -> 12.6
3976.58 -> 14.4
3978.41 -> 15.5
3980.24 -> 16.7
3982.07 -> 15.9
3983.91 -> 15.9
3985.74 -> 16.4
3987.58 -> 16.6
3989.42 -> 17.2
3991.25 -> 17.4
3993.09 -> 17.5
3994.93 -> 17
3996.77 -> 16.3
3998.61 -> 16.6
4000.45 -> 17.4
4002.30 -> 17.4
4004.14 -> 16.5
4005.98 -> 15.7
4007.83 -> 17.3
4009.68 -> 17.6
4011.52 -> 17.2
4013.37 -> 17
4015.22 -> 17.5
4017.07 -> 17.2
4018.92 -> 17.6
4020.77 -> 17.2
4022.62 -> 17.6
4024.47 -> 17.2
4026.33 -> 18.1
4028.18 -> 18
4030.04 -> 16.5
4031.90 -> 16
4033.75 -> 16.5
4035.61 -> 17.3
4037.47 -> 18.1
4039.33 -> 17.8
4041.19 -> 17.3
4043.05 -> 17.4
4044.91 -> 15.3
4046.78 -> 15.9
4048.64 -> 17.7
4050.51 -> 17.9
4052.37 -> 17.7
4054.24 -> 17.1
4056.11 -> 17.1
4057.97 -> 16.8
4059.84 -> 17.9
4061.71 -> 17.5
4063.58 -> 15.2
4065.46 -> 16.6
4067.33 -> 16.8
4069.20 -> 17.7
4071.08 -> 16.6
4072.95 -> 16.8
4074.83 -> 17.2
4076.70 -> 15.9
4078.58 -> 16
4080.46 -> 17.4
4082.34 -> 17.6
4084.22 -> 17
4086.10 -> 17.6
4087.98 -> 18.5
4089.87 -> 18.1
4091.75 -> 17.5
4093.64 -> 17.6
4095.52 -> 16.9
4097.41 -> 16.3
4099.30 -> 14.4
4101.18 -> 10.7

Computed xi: 34.4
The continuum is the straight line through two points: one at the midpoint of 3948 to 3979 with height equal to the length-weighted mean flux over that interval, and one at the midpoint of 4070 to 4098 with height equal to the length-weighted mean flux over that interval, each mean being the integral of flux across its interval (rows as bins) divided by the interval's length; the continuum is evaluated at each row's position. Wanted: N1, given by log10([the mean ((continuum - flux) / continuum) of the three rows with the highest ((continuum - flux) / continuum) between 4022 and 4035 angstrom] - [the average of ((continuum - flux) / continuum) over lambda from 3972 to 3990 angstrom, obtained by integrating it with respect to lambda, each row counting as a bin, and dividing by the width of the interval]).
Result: -1.06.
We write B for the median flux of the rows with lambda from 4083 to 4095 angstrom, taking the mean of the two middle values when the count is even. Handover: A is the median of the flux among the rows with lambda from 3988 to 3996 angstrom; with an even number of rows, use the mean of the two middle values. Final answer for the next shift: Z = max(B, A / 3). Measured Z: 17.6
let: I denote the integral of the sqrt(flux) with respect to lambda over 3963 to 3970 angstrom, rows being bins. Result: 17.6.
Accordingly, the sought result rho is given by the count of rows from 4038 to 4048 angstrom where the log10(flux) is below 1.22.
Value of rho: 2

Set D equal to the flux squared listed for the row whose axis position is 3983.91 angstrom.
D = 253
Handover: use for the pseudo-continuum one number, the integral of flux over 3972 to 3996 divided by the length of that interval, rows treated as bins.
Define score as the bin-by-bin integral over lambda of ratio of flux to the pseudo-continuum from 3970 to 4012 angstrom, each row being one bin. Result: 42 angstrom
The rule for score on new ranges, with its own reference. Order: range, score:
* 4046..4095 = 54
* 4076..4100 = 26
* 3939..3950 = 10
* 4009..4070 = 67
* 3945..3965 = 18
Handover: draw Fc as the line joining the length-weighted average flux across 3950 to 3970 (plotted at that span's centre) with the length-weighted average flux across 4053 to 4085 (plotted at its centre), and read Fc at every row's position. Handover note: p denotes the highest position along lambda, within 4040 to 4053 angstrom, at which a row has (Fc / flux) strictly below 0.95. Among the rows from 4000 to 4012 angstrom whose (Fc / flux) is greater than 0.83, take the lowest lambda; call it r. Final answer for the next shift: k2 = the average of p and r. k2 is 4028.3 angstrom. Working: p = 4052.37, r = 4004.14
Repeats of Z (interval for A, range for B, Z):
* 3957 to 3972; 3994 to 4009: 16.8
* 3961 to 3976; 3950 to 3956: 15.5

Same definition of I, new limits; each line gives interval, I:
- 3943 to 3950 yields 26.7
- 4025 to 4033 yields 33.1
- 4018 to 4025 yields 29.2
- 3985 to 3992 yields 28.8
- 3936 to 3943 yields 22.4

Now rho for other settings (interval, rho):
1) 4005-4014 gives 1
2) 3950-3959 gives 5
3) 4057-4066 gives 1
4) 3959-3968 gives 5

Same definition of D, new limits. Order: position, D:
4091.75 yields 306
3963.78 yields 121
